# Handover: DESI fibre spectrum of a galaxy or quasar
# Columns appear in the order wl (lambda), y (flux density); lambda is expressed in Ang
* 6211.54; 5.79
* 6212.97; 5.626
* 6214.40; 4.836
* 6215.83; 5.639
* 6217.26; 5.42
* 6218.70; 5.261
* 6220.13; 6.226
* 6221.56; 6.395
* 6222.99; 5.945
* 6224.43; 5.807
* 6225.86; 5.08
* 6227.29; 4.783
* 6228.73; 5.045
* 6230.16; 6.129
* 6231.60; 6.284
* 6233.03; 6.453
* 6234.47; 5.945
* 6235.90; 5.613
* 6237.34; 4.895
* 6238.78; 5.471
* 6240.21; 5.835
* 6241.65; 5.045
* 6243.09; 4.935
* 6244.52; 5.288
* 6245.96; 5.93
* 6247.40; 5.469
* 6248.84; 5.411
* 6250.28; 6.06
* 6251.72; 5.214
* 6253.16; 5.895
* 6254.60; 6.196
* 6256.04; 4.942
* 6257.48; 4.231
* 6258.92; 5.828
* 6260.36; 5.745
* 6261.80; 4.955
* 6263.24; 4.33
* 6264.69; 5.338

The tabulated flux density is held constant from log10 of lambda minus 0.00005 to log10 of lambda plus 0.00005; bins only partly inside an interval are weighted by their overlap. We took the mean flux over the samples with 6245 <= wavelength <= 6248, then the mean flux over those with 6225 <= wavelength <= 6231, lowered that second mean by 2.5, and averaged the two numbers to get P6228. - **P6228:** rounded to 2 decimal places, 4.23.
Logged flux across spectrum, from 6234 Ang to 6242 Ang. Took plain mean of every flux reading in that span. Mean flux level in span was 5.47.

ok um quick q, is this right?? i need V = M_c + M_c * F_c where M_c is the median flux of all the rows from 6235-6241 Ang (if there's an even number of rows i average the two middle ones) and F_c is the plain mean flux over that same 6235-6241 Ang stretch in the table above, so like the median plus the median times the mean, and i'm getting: 35.8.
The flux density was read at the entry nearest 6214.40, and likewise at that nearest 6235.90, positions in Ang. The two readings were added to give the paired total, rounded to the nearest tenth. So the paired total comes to 10.4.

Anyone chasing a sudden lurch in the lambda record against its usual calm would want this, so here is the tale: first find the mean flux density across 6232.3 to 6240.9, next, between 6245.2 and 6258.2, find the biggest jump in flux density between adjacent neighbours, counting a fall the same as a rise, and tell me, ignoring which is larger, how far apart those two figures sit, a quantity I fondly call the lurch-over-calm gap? 4.45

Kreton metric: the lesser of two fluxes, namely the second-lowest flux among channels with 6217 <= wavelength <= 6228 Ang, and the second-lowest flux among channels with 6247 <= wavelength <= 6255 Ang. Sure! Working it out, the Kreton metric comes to 5.08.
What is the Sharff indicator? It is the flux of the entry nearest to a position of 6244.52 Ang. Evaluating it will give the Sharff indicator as 5.288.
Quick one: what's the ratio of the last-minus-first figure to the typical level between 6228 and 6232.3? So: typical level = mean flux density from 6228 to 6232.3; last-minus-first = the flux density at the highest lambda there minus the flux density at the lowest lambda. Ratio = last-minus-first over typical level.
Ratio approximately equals 0.21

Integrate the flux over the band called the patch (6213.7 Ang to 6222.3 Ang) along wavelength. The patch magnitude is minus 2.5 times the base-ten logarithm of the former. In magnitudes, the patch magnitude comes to -4.21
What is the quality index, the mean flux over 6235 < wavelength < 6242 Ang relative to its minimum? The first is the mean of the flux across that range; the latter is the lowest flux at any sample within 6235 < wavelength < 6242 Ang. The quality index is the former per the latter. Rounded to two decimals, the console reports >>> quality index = 1.10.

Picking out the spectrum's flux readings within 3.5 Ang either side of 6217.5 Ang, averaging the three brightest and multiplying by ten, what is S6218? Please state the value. 57.6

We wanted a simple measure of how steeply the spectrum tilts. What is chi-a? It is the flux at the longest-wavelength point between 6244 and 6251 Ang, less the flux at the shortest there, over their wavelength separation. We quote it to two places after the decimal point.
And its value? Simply 0.13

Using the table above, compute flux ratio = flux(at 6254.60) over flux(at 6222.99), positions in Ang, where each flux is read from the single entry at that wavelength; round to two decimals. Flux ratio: 1.04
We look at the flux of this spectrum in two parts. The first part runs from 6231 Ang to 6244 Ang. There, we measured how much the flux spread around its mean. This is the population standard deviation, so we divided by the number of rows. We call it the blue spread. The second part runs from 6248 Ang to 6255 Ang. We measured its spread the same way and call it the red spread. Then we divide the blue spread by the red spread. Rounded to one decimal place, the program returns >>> 1.4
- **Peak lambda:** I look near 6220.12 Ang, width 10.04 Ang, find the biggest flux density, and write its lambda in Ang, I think 6221.56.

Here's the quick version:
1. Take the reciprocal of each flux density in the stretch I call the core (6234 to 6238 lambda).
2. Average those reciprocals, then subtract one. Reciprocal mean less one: -0.816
